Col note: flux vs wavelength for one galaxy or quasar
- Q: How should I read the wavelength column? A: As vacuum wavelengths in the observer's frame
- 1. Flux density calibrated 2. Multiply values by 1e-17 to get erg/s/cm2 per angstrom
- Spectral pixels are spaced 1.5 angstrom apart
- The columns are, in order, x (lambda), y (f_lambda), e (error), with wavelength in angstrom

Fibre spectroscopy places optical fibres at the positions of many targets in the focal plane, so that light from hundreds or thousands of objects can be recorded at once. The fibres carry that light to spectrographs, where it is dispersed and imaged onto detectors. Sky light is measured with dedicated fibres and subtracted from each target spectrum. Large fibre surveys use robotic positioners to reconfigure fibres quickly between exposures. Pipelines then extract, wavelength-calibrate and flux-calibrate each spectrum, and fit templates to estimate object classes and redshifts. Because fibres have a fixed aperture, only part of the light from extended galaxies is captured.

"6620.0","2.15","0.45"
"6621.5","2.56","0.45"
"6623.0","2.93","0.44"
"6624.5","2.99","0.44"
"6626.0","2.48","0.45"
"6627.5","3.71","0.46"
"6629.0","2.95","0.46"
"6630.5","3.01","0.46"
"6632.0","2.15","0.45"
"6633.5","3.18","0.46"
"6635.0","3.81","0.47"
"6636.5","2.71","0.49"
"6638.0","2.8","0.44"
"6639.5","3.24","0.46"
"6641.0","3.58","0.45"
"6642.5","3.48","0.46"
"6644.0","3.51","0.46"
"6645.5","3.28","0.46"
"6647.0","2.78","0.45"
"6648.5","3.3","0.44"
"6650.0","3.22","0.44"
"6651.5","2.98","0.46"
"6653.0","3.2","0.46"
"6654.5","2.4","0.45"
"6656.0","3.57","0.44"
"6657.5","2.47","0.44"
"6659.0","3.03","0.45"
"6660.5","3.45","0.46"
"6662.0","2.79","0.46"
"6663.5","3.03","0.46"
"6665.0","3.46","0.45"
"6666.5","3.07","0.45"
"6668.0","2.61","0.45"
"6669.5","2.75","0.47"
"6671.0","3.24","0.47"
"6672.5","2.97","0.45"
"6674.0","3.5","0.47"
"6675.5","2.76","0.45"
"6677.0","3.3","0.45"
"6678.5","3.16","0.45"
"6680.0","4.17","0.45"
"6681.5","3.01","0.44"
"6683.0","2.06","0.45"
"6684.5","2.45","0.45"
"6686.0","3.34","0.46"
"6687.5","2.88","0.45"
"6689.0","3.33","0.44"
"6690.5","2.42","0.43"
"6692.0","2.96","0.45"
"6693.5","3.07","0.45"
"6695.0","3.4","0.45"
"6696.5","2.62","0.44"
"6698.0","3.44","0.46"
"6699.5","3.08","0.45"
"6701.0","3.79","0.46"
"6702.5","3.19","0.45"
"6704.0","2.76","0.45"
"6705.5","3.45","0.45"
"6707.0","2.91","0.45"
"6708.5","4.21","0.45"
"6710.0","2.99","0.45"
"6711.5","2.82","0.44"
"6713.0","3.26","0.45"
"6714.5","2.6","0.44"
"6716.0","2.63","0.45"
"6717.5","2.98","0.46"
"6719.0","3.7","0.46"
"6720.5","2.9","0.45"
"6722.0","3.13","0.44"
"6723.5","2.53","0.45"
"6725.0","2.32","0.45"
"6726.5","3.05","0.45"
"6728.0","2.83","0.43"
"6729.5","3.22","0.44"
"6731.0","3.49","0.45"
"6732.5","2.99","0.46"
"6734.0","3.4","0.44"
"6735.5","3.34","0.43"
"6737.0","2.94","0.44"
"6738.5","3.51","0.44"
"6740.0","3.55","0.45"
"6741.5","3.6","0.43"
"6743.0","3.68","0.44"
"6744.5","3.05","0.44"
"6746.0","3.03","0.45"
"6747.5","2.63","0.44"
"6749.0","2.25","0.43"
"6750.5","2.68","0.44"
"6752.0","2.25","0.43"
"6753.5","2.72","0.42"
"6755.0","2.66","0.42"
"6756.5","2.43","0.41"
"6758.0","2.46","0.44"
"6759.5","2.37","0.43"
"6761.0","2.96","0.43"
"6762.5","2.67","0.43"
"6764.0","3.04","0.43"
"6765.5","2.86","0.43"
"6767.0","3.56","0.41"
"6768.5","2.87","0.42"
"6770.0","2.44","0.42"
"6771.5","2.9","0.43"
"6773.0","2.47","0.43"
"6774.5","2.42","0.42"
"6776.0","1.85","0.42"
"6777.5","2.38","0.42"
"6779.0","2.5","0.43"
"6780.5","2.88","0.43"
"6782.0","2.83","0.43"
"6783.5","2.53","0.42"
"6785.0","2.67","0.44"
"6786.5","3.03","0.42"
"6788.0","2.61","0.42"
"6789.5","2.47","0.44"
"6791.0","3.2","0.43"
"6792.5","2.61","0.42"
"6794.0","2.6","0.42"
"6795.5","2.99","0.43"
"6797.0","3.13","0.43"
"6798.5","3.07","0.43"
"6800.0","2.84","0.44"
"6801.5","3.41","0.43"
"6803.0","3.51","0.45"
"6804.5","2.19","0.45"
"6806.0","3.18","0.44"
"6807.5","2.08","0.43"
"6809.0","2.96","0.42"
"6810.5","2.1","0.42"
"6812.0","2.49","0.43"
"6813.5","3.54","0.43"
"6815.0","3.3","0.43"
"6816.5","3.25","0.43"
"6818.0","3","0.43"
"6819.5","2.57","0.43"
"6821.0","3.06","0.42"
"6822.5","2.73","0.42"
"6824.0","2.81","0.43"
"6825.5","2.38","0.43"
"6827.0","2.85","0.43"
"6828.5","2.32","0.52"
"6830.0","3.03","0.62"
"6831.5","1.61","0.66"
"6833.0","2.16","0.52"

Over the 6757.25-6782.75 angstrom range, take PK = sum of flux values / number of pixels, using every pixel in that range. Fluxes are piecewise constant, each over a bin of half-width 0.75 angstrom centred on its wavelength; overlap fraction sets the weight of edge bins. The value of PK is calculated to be 2.67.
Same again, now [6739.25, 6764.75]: 2.83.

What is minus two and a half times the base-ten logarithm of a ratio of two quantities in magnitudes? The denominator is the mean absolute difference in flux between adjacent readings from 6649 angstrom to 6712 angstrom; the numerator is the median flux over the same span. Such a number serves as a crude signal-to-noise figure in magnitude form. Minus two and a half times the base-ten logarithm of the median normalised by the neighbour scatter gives -1.78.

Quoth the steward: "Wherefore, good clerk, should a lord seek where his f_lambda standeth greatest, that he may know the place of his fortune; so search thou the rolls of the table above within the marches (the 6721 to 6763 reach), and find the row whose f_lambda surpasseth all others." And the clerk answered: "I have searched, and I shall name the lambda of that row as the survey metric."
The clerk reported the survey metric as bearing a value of 6743.0 angstrom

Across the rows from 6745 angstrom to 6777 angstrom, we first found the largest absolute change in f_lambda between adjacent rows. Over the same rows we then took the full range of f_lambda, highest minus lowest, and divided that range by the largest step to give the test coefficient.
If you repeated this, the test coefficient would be 2.44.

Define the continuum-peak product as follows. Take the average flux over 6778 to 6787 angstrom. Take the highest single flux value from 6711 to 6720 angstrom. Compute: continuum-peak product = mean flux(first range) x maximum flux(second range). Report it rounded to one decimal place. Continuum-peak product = 10.1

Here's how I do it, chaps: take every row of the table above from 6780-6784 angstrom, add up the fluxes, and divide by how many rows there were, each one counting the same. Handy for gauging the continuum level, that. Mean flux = 2.75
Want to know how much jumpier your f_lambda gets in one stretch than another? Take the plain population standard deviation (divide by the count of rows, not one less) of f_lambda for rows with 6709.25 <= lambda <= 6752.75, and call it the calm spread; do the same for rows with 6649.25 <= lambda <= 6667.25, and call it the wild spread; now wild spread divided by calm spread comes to 0.85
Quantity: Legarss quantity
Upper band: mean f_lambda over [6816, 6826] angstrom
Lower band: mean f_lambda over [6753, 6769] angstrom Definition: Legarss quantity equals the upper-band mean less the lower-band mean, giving 0.05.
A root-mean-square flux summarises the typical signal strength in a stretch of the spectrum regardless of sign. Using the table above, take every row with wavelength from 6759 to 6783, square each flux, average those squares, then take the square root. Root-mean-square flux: 2.71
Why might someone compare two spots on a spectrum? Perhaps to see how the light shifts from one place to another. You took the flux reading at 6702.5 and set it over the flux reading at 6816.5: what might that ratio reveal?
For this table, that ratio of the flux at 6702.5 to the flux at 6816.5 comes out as 0.98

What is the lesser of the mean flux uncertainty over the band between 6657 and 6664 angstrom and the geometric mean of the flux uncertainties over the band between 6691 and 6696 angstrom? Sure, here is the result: 0.450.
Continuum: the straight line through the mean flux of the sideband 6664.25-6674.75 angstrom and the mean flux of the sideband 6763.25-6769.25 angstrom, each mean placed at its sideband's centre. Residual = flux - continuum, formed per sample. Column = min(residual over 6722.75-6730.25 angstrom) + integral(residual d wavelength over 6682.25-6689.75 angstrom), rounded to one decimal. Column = -2.8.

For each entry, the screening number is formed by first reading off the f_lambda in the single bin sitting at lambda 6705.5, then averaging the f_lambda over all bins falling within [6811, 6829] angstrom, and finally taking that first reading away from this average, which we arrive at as -0.59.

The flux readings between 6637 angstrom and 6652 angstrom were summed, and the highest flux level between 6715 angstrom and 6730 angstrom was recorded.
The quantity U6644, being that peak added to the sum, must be 35.9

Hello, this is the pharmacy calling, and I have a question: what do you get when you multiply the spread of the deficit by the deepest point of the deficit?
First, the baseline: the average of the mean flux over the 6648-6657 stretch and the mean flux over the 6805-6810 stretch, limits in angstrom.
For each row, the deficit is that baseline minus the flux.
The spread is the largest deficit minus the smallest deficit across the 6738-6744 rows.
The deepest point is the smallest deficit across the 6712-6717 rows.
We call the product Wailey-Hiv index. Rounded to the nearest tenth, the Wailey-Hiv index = -0.1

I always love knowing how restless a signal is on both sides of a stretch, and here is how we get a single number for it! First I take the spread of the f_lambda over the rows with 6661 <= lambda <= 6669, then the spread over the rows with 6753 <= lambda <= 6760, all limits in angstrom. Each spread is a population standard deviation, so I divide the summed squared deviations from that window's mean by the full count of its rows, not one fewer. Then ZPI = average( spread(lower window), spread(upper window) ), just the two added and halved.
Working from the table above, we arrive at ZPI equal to 0.21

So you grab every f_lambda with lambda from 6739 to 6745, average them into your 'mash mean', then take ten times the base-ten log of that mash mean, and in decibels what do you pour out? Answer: 5.4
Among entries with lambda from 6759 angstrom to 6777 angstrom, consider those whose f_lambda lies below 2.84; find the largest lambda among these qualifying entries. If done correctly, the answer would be 6776.0 angstrom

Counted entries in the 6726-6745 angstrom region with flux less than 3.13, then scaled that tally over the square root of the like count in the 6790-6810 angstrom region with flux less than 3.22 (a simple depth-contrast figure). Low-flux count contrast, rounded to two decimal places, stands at 1.51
